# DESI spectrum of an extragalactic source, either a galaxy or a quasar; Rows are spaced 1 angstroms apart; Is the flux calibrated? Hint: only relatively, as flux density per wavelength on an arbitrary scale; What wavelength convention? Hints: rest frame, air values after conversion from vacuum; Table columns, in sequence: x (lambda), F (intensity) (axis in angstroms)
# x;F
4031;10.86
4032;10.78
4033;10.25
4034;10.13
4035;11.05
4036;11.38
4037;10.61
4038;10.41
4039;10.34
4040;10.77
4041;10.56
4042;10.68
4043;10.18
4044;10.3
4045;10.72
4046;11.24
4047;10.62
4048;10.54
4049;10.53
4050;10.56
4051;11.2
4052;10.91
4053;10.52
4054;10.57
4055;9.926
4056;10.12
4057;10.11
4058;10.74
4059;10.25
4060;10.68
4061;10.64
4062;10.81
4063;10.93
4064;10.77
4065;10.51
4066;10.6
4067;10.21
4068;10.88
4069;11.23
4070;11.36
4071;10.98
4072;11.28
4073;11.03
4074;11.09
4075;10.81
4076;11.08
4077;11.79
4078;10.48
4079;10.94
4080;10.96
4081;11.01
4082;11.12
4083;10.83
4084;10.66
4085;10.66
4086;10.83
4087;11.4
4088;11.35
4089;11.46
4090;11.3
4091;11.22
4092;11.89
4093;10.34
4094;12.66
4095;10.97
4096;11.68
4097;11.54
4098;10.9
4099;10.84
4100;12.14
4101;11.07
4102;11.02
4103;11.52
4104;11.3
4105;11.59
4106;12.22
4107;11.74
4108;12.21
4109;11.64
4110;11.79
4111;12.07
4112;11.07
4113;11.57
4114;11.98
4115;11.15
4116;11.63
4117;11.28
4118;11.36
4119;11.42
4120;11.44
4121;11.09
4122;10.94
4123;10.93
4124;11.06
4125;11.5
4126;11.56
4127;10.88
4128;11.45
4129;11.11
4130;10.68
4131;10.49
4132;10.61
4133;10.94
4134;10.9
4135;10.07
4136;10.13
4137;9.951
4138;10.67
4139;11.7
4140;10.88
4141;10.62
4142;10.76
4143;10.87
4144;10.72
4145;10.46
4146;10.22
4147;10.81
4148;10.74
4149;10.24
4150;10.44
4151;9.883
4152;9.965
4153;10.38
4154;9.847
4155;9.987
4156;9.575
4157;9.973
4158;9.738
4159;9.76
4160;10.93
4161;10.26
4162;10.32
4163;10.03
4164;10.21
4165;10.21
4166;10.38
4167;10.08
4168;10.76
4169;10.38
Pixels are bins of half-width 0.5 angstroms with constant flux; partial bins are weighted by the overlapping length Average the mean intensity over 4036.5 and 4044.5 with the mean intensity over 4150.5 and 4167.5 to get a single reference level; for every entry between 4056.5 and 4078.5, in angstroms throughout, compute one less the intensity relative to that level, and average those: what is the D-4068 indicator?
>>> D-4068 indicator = -0.053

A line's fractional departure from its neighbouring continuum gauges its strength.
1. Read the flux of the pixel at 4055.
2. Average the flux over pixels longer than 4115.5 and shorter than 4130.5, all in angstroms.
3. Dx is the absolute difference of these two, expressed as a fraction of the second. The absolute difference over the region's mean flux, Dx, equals 0.12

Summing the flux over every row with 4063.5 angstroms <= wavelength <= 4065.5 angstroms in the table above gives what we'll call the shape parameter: 21.3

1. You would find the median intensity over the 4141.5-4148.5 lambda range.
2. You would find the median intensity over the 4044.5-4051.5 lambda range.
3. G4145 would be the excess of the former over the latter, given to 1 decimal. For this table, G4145 0.1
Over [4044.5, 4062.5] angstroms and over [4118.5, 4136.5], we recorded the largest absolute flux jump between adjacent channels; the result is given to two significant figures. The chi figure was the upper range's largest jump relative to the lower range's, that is 1.3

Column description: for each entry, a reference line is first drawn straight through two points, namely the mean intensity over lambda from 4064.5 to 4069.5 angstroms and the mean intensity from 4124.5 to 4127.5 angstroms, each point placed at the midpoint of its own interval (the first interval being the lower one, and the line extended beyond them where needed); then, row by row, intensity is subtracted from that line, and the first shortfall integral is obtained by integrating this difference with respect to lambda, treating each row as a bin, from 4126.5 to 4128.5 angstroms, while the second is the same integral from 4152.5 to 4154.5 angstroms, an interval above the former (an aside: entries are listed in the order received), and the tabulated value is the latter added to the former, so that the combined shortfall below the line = 3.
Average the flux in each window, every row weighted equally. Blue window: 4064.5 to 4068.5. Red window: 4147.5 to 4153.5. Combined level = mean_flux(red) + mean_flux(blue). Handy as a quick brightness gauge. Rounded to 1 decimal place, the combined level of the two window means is 20.8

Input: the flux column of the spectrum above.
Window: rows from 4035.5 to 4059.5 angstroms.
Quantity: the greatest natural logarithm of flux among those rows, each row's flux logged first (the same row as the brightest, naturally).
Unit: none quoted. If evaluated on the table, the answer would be 2.43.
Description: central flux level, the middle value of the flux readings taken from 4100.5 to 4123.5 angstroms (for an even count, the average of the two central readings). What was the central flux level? 11.4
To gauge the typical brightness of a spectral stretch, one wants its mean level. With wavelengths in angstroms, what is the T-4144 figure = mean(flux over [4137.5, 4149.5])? 10.7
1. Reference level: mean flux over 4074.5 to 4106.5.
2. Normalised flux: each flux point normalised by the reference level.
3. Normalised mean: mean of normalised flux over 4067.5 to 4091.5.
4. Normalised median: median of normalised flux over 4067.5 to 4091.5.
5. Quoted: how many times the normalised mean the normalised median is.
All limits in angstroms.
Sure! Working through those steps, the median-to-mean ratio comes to 0.998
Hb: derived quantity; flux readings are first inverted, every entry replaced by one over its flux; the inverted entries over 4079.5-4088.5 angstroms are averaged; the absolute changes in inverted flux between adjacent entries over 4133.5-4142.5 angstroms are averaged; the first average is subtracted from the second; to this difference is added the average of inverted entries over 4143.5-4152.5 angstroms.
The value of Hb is 0.010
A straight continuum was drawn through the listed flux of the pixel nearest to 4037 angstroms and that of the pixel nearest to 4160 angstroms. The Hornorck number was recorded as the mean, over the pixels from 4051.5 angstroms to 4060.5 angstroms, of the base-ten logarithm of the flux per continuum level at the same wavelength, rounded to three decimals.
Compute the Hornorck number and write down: -0.010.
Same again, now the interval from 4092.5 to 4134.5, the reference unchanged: 0.020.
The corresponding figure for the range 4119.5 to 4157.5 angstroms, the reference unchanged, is -0.010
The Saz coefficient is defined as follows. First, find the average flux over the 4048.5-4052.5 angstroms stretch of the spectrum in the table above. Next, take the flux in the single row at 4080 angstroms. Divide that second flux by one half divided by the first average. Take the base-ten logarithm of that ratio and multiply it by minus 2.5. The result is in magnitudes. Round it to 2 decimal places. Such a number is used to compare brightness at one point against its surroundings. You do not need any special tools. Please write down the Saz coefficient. -5.94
